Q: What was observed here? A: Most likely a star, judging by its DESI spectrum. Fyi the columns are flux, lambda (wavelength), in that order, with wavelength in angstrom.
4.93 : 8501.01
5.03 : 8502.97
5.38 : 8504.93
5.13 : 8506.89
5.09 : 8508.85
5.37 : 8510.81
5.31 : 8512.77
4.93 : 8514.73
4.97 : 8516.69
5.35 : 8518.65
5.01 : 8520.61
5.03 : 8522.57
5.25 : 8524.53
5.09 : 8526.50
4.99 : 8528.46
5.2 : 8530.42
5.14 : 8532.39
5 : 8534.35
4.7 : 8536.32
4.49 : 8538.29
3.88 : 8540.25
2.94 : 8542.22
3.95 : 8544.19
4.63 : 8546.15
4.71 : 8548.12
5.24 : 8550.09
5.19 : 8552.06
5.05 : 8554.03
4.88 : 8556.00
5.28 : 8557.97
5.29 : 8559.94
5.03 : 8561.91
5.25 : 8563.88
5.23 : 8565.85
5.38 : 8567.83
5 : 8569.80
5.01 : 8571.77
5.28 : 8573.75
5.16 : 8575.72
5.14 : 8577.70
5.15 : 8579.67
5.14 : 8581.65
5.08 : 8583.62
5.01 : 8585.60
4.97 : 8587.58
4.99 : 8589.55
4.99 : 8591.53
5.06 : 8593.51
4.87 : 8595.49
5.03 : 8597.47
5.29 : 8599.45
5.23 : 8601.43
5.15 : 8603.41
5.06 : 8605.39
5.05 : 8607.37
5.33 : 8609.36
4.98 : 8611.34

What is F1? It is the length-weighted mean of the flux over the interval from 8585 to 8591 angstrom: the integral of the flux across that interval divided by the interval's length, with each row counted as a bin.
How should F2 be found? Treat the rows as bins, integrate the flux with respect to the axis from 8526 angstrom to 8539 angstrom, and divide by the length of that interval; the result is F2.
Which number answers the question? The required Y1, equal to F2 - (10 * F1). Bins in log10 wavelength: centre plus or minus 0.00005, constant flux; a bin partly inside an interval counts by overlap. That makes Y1 -45.0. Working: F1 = 4.99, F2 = 4.95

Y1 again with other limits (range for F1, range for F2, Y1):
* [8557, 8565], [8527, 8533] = -47.1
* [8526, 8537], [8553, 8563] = -45.2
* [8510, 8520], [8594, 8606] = -46.7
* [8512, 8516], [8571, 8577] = -45.9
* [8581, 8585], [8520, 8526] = -45.9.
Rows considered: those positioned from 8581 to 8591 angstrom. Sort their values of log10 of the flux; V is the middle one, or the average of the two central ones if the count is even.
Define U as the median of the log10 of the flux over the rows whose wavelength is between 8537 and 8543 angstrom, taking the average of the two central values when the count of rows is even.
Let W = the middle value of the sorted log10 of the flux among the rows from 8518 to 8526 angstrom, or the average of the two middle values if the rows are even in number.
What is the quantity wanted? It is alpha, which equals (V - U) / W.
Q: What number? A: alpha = 0.16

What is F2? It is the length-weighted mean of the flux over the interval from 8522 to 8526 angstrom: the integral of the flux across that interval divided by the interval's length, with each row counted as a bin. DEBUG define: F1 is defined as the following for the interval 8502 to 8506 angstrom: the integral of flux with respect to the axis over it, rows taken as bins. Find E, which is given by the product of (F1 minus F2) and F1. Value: 326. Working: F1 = 20.8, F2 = 5.14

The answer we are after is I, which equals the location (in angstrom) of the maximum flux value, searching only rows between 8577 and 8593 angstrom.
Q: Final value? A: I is 8579.67 angstrom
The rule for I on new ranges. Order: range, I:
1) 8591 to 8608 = 8599.45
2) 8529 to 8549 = 8530.42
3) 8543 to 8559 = 8557.97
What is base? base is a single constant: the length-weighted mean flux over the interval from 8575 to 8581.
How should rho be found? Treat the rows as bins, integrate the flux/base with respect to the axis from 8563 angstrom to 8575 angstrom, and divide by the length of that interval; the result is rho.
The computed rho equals 1.01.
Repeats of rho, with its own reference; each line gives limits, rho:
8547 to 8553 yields 0.98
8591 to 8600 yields 0.98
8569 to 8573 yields 0.98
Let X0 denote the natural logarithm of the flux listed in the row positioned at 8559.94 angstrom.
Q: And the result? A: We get 1.67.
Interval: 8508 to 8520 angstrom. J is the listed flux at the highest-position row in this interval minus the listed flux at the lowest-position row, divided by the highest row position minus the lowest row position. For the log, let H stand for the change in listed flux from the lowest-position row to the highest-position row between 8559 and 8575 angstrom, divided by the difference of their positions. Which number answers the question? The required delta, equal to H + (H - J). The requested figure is -0.03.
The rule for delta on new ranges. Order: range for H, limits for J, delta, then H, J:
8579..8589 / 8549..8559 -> -0.05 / -0.023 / 0.01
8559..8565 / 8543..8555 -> -0.13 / -0.010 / 0.11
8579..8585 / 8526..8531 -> -0.06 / -0.018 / 0.03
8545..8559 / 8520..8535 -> 0.11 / 0.055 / 0.00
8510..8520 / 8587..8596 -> 0.01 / -0.003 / -0.01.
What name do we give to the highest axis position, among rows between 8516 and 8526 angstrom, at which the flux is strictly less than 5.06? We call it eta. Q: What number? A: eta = 8522.57 angstrom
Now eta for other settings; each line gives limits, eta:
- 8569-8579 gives 8571.77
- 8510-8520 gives 8516.69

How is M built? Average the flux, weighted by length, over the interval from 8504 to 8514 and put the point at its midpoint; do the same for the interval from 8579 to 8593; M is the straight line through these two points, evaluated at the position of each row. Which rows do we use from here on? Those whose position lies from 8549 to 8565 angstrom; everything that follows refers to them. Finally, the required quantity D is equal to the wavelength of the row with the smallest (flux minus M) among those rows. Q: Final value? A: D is 8556.00 angstrom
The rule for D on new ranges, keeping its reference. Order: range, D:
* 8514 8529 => 8514.73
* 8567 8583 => 8569.80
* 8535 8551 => 8542.22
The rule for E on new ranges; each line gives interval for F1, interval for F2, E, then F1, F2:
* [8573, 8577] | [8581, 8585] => 328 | 20.8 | 5.10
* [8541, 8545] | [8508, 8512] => 118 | 13.8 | 5.24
